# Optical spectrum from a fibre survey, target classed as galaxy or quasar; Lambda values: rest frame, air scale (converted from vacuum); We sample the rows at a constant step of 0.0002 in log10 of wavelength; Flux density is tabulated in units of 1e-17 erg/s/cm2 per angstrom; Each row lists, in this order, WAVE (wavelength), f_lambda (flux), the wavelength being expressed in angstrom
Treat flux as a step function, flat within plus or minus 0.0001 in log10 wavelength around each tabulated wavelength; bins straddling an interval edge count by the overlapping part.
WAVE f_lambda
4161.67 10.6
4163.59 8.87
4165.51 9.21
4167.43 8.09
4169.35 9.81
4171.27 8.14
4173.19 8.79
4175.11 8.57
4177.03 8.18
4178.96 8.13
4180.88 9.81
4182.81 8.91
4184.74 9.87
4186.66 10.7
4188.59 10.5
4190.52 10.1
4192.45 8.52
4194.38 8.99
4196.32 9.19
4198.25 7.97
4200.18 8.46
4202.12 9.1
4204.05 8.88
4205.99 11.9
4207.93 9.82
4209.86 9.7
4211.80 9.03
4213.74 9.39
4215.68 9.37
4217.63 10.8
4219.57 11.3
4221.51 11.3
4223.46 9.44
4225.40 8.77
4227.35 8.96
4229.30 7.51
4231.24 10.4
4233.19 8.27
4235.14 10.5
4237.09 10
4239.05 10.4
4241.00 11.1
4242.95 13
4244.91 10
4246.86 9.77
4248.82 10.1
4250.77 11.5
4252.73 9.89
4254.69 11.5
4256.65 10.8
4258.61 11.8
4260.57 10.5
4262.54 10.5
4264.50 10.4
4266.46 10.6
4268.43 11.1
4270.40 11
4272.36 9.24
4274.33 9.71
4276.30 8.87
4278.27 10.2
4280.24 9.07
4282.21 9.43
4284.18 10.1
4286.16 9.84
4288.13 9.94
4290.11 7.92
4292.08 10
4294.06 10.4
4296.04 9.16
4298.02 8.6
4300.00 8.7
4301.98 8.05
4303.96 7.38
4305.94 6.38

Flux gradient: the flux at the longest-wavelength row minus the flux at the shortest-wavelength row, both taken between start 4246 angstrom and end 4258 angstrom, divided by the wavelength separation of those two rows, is 0.11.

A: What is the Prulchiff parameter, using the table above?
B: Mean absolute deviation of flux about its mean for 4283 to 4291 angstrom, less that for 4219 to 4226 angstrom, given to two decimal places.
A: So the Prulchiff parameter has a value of -0.33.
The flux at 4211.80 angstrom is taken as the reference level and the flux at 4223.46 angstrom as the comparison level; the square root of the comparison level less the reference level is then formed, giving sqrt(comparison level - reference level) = 0.64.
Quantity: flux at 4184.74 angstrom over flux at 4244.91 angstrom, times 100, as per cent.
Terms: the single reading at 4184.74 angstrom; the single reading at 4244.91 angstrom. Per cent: 99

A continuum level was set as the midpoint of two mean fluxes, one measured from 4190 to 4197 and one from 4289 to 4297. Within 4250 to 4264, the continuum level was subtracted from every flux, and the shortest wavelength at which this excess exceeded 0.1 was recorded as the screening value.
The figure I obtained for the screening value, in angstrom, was 4250.77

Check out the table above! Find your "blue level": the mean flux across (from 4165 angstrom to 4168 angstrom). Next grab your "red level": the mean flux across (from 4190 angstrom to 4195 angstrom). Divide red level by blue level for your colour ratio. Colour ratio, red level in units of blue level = 1.06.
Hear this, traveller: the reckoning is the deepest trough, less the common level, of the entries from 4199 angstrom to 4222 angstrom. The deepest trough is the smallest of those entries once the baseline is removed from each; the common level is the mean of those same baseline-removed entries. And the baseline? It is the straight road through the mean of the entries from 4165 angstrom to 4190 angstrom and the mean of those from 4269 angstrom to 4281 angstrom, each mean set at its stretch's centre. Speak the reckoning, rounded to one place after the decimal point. -1.4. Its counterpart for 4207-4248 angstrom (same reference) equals -2.4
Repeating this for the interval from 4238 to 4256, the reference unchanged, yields -1.0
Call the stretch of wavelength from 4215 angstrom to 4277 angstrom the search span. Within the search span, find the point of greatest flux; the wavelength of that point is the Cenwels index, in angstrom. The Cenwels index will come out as 4242.95 angstrom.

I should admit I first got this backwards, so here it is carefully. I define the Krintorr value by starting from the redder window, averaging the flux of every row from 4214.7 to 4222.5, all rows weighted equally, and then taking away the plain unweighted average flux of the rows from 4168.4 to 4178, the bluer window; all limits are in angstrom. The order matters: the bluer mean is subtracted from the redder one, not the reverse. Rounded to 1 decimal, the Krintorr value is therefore 2.0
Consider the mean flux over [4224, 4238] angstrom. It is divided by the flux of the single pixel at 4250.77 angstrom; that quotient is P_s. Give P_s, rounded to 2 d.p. 0.80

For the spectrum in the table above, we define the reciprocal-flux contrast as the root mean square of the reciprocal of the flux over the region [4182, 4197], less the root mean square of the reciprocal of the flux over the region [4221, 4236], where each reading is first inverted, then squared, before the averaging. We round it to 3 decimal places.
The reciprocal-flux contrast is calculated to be -0.004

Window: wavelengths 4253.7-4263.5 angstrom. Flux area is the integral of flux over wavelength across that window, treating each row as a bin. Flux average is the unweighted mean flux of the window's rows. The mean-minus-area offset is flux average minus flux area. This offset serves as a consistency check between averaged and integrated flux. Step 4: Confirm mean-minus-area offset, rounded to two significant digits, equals -97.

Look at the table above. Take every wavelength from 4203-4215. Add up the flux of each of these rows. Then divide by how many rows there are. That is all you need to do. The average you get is 9.8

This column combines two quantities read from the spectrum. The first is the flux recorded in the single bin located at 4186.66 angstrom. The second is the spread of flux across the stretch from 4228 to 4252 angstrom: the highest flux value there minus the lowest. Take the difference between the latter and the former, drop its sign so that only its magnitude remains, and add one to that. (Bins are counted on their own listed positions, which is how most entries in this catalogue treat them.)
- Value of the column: 6.2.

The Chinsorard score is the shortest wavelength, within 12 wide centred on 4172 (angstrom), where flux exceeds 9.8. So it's 4169.35 angstrom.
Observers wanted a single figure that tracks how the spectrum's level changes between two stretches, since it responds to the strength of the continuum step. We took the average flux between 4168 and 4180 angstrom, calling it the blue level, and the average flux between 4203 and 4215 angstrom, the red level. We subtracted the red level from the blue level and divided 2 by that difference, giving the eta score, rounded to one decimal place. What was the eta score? -1.7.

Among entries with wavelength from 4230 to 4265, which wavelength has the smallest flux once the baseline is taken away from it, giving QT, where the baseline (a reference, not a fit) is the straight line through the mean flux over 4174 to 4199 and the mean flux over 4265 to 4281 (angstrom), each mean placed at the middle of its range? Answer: 4233.19 angstrom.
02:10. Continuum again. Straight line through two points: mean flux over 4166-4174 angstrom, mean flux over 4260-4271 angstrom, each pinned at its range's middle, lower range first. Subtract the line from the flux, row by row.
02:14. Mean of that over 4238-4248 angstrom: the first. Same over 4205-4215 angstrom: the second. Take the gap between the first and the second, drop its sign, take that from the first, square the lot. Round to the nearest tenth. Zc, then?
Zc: 0.2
